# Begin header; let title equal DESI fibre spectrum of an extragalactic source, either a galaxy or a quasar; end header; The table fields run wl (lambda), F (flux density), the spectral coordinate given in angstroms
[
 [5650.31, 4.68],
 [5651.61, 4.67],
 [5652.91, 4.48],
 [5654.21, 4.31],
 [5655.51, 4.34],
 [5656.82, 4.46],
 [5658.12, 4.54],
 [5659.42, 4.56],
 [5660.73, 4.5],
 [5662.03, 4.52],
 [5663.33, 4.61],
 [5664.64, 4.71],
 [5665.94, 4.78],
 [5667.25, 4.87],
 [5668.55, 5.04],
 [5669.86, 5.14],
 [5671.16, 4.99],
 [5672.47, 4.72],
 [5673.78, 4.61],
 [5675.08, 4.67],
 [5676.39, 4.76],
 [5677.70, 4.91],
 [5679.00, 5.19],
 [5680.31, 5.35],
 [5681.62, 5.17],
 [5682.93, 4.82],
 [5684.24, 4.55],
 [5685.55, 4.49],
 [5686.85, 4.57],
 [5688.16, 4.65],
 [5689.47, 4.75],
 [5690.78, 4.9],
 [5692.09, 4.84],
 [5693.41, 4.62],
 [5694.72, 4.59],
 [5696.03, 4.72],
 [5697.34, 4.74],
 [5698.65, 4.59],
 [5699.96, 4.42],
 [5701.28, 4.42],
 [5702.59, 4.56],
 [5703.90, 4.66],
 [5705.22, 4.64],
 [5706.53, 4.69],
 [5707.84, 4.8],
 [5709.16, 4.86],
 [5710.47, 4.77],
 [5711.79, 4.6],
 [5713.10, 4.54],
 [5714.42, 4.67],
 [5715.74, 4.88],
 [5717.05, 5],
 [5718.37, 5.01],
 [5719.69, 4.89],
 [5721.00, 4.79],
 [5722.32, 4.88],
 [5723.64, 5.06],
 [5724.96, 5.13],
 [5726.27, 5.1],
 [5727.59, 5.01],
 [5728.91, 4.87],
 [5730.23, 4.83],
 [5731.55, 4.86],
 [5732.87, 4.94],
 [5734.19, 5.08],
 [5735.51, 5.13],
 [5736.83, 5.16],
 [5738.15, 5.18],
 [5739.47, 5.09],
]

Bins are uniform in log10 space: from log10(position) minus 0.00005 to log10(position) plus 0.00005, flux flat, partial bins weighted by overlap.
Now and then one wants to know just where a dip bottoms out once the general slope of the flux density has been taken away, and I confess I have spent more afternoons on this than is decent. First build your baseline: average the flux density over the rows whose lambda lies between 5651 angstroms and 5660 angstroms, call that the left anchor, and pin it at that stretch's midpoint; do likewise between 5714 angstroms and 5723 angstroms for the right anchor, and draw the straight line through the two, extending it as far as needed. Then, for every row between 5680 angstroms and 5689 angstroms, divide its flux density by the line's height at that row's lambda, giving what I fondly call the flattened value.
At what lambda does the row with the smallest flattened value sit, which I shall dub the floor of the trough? 5685.55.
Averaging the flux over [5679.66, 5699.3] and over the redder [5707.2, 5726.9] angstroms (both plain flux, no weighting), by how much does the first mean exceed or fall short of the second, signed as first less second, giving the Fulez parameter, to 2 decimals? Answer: -0.11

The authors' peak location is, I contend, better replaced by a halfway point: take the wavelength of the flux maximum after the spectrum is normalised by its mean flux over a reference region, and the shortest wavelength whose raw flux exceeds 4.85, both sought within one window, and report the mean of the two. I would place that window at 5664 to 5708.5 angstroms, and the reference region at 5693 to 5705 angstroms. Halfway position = 5673.8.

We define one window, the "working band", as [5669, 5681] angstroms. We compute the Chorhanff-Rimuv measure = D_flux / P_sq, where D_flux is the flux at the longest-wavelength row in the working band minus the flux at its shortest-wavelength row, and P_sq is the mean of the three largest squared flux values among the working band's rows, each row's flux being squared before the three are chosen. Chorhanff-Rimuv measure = 0.008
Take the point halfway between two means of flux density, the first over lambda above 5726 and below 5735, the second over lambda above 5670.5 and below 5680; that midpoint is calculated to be 4.90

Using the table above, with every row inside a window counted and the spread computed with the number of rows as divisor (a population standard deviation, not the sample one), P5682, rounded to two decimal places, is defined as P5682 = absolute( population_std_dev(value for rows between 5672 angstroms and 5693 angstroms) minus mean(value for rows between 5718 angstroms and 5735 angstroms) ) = 4.72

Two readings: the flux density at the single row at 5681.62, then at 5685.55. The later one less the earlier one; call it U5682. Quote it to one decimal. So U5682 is -0.7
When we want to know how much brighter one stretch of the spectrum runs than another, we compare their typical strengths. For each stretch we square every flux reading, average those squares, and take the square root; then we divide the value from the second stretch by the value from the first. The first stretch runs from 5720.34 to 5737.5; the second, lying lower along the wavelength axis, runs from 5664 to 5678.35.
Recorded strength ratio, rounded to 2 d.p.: 0.97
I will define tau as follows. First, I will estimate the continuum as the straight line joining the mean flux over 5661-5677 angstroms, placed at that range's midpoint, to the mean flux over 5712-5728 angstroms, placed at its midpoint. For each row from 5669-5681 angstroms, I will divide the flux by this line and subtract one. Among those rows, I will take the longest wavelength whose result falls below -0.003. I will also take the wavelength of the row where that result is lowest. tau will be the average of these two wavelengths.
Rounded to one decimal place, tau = 5675.1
